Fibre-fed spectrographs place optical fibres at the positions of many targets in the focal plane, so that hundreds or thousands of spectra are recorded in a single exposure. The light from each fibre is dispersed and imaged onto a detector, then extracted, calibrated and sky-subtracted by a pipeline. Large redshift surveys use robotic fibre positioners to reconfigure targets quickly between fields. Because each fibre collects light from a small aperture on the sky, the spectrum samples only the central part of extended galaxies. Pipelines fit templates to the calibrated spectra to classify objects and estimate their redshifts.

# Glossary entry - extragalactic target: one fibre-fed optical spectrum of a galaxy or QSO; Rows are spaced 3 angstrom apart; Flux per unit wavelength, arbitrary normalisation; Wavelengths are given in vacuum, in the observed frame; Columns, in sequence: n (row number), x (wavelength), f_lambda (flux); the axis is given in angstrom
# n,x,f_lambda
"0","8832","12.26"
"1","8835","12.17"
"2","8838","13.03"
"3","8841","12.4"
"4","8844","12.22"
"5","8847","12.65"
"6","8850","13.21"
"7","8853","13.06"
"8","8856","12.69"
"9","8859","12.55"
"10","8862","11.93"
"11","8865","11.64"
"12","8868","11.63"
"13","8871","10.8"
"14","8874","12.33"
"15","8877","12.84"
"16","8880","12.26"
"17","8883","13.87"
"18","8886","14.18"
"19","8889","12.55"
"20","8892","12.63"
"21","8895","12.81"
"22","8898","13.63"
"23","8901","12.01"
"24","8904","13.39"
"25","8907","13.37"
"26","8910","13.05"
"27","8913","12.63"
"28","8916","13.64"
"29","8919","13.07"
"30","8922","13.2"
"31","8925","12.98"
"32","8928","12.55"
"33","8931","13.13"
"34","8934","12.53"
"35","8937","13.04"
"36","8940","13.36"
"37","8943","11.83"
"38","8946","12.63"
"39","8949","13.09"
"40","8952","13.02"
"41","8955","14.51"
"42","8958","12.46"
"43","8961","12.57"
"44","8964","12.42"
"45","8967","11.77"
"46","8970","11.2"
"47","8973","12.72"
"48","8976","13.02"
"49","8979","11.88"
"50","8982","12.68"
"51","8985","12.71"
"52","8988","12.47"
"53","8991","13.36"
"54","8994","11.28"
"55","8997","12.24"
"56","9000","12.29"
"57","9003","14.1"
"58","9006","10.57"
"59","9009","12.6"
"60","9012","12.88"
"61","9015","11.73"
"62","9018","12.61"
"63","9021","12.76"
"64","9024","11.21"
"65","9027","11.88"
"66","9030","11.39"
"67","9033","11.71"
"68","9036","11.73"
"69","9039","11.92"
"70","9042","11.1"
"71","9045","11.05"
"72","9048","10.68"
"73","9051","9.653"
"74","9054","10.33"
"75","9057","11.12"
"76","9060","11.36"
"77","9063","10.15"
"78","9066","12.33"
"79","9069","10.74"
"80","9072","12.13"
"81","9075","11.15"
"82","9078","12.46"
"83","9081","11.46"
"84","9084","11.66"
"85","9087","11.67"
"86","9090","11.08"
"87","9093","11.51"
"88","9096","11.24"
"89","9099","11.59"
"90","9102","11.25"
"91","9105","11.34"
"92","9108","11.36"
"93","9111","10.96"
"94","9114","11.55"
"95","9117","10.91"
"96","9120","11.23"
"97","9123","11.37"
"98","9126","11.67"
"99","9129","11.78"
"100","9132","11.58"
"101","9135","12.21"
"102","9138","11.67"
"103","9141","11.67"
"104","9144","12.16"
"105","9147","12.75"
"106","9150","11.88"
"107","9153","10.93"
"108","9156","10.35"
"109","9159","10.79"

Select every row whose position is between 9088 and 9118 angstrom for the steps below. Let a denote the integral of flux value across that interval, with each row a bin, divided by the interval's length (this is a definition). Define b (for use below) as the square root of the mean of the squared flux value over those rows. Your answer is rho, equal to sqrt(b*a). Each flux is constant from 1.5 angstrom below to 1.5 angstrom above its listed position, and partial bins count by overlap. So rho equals 11.3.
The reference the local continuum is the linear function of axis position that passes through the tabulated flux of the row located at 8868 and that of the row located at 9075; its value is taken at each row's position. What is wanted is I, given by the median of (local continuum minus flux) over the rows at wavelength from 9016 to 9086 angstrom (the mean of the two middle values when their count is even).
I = -0.18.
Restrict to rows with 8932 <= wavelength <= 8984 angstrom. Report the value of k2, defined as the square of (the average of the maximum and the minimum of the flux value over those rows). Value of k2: 165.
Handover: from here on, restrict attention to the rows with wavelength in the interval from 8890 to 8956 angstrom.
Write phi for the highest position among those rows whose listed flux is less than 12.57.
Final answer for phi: 8943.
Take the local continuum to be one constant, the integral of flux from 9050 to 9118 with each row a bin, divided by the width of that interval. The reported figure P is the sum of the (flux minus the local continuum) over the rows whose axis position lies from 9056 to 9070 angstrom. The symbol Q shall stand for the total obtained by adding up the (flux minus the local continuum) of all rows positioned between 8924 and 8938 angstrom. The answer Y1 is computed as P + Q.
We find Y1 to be 7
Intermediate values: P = -0.7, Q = 8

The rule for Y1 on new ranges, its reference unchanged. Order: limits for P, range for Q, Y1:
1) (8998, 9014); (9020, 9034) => 9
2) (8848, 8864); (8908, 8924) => 16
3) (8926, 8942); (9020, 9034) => 11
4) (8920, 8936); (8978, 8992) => 15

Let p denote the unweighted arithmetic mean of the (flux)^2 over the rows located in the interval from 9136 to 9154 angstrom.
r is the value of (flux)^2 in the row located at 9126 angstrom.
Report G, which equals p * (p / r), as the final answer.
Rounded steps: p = 141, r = 136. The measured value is 145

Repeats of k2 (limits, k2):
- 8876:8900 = 175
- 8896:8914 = 164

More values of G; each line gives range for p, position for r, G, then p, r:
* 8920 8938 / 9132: 207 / 167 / 134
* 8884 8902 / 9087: 209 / 169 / 136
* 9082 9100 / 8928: 110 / 131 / 158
